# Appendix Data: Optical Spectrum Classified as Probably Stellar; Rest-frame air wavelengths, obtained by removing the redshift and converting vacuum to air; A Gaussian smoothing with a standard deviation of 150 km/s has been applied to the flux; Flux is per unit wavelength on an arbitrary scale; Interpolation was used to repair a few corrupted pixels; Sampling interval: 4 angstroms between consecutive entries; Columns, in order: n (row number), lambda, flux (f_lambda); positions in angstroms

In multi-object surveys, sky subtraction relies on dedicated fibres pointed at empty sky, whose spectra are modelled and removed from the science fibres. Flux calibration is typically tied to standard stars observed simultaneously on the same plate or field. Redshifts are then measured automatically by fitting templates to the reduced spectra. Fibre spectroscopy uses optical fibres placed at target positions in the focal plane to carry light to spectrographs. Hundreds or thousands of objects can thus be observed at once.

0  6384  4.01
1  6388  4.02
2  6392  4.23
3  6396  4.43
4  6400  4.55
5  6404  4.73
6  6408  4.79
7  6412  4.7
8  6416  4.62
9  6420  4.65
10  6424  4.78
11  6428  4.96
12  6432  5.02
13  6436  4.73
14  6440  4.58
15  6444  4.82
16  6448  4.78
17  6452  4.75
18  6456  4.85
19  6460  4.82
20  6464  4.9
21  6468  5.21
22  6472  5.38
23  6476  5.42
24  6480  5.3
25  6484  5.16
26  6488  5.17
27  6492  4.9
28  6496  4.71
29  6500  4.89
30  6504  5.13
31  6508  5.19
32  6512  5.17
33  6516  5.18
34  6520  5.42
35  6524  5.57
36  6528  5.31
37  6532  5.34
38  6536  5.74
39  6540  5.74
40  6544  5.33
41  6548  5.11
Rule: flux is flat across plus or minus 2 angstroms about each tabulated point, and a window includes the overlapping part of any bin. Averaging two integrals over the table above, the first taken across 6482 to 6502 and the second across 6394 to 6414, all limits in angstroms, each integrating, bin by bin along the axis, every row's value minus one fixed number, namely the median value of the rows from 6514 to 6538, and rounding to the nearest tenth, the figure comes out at -11.5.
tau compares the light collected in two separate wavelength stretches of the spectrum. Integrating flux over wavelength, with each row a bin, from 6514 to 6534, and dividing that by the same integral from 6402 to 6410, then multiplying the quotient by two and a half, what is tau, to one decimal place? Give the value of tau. 7.0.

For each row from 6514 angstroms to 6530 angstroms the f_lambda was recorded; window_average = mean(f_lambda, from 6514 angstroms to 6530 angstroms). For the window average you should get 5.4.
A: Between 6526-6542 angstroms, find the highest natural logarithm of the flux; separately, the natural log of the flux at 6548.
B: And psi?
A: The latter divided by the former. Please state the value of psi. 0.93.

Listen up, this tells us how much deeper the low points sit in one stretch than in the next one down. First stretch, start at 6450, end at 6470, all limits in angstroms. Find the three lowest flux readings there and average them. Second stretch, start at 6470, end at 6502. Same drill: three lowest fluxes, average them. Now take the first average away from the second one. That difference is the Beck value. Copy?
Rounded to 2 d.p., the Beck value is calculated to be 0.03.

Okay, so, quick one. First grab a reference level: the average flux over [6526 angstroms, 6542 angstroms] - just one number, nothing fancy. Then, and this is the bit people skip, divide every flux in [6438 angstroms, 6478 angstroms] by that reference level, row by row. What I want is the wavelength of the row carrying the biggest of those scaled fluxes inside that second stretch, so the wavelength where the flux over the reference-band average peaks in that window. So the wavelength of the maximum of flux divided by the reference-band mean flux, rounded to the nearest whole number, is 6476 angstroms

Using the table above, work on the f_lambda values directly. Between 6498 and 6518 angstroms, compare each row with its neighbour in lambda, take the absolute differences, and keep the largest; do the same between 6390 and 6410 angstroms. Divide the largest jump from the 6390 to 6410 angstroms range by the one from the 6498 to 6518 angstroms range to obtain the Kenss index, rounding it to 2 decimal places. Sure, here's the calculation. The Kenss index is 0.83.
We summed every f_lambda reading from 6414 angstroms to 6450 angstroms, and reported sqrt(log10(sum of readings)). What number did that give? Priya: 1.278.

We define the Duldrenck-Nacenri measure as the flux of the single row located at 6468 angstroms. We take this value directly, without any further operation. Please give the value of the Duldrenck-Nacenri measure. 5.21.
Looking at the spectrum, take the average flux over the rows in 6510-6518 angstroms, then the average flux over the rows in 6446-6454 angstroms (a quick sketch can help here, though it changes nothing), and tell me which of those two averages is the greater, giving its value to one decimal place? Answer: 5.2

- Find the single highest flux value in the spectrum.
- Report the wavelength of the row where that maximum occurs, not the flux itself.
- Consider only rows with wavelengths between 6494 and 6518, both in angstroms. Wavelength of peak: 6508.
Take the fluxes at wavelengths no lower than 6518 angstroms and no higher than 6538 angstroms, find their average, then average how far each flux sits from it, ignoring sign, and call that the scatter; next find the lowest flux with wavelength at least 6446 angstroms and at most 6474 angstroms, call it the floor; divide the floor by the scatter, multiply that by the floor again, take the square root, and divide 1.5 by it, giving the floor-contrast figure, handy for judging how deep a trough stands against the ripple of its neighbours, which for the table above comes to 0.120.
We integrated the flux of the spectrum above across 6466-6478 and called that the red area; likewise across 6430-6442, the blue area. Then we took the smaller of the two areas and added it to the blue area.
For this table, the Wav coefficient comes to 115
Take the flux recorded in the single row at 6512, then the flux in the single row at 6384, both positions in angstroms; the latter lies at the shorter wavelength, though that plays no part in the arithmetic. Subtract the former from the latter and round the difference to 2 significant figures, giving -1.2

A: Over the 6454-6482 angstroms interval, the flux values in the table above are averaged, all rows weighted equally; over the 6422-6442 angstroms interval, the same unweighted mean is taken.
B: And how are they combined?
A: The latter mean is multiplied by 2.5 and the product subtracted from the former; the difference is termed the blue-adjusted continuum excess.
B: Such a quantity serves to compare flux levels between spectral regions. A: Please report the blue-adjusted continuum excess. -6.9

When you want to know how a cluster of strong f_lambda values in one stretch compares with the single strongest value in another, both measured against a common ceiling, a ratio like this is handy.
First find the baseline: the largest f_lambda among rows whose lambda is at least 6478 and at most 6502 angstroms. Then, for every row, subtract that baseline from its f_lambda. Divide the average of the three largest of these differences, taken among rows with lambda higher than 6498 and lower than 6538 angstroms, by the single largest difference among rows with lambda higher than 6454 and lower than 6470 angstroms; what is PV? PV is -3.1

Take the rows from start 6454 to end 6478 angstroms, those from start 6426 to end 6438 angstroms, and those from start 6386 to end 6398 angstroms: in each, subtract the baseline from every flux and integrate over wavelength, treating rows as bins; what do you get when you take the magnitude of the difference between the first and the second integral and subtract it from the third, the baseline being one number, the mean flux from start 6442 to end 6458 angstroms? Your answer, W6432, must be -13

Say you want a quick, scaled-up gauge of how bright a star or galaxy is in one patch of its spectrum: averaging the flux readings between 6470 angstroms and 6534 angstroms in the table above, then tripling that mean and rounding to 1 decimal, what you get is 15.6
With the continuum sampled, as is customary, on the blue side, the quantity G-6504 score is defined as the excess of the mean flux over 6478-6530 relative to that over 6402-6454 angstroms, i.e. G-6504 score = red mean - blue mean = 0.40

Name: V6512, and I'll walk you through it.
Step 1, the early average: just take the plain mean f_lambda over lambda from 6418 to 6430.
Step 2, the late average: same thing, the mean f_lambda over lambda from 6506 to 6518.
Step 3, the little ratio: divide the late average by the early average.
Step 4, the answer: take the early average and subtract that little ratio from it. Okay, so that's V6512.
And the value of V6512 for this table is 3.7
